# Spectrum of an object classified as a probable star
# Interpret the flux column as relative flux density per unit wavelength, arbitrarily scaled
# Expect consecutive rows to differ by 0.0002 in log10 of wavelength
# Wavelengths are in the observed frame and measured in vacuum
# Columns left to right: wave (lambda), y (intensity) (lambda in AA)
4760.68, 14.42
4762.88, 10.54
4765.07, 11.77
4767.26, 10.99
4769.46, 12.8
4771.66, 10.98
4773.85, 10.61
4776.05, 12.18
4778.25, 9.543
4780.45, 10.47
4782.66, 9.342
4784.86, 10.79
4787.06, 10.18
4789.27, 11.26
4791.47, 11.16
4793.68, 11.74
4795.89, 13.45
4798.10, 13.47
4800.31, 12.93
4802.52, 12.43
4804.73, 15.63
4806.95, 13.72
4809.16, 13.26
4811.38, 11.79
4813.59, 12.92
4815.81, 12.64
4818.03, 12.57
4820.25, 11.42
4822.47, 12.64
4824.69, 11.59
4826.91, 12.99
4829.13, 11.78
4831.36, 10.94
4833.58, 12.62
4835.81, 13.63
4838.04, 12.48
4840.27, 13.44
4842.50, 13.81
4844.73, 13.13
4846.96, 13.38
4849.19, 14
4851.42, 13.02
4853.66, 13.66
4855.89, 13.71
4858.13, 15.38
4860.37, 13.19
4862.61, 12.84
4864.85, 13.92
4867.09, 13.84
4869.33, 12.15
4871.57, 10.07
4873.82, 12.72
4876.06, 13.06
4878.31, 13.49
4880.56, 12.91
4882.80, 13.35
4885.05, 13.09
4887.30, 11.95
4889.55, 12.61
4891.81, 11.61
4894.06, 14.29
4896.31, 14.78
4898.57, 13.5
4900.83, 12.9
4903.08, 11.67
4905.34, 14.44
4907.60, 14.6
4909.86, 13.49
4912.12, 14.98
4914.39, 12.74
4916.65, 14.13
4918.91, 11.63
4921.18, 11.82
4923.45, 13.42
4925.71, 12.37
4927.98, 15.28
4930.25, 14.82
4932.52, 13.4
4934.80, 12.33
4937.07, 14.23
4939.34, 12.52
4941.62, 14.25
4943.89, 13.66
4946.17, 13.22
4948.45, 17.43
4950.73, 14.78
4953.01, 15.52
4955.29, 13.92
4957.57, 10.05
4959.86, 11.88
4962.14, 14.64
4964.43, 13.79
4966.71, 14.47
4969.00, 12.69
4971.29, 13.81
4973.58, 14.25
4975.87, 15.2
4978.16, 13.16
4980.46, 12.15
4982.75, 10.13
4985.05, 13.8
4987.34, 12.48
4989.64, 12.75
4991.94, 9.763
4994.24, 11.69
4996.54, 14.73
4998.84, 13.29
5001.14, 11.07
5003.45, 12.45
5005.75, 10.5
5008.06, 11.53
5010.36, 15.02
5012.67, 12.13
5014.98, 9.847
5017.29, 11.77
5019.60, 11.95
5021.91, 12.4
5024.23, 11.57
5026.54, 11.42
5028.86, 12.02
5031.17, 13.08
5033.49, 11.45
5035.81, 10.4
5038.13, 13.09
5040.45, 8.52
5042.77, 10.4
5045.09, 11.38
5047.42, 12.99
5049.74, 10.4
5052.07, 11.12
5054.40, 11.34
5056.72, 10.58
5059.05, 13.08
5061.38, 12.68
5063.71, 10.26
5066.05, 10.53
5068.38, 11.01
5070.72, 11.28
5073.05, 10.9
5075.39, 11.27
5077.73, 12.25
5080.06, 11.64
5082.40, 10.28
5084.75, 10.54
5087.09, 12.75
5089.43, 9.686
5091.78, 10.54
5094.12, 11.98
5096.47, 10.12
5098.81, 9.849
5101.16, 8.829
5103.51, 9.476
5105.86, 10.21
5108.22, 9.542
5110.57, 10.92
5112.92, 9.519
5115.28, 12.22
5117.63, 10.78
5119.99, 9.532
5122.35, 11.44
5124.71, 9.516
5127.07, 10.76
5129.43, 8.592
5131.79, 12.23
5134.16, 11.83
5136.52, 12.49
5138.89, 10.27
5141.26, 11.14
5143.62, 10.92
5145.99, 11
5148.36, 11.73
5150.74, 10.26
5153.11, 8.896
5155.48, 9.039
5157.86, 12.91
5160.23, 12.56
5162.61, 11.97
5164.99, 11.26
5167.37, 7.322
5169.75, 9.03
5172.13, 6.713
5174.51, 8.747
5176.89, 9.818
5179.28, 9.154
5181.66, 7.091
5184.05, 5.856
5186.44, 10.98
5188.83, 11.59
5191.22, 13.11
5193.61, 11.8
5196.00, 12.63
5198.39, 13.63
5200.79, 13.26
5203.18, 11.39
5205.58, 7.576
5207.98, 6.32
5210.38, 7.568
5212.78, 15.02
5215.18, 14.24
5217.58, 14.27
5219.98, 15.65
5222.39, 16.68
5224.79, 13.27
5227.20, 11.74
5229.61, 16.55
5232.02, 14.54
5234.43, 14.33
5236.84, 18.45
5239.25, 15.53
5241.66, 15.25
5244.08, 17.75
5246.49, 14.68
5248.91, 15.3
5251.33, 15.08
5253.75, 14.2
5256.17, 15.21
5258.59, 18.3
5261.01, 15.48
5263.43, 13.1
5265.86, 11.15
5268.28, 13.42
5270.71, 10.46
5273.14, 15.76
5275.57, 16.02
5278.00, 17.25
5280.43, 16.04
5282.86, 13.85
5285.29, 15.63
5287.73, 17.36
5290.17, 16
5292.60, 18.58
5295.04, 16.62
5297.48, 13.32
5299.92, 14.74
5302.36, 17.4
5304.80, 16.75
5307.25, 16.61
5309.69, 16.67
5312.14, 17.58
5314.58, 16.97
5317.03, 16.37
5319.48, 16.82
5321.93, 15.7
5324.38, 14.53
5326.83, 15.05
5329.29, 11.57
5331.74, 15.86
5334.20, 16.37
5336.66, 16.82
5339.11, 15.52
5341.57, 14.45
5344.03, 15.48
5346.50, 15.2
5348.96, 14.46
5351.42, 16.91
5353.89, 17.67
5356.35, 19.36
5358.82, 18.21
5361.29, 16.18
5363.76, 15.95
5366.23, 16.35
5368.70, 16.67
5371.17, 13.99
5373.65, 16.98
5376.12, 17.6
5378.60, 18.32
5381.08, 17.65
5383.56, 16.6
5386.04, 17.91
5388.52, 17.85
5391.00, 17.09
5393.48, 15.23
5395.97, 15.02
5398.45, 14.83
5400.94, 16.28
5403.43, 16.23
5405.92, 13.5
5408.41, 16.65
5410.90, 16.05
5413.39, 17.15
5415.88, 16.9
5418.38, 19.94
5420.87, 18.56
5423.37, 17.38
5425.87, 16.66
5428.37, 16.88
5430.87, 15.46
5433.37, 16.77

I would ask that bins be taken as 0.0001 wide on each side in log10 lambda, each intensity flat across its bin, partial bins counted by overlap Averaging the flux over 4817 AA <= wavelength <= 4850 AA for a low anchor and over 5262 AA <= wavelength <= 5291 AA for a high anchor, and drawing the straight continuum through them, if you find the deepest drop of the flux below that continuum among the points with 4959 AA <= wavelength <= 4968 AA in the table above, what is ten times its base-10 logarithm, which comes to 1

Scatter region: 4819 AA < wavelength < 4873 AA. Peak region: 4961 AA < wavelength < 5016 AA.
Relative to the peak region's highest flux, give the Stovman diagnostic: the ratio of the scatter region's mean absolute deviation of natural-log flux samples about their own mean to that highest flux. 0.0046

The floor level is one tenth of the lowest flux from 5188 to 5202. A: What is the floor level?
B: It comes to 1.2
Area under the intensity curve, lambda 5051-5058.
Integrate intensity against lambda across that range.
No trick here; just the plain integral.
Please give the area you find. 77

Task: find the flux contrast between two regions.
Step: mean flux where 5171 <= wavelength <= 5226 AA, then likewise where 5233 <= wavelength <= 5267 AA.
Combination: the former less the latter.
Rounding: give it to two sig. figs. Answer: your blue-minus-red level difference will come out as -4.1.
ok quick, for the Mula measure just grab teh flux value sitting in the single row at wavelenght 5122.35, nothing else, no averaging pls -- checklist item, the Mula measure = 11.44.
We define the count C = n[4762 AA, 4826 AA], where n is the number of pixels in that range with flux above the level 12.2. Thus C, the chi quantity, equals 12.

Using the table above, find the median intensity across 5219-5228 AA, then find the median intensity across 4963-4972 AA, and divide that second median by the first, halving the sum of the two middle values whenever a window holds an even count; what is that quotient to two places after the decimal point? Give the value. 0.95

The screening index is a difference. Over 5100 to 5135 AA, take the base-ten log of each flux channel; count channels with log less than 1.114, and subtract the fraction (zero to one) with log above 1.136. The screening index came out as 15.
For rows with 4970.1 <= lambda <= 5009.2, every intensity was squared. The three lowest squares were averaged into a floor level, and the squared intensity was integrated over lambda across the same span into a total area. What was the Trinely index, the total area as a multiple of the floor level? 60.5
